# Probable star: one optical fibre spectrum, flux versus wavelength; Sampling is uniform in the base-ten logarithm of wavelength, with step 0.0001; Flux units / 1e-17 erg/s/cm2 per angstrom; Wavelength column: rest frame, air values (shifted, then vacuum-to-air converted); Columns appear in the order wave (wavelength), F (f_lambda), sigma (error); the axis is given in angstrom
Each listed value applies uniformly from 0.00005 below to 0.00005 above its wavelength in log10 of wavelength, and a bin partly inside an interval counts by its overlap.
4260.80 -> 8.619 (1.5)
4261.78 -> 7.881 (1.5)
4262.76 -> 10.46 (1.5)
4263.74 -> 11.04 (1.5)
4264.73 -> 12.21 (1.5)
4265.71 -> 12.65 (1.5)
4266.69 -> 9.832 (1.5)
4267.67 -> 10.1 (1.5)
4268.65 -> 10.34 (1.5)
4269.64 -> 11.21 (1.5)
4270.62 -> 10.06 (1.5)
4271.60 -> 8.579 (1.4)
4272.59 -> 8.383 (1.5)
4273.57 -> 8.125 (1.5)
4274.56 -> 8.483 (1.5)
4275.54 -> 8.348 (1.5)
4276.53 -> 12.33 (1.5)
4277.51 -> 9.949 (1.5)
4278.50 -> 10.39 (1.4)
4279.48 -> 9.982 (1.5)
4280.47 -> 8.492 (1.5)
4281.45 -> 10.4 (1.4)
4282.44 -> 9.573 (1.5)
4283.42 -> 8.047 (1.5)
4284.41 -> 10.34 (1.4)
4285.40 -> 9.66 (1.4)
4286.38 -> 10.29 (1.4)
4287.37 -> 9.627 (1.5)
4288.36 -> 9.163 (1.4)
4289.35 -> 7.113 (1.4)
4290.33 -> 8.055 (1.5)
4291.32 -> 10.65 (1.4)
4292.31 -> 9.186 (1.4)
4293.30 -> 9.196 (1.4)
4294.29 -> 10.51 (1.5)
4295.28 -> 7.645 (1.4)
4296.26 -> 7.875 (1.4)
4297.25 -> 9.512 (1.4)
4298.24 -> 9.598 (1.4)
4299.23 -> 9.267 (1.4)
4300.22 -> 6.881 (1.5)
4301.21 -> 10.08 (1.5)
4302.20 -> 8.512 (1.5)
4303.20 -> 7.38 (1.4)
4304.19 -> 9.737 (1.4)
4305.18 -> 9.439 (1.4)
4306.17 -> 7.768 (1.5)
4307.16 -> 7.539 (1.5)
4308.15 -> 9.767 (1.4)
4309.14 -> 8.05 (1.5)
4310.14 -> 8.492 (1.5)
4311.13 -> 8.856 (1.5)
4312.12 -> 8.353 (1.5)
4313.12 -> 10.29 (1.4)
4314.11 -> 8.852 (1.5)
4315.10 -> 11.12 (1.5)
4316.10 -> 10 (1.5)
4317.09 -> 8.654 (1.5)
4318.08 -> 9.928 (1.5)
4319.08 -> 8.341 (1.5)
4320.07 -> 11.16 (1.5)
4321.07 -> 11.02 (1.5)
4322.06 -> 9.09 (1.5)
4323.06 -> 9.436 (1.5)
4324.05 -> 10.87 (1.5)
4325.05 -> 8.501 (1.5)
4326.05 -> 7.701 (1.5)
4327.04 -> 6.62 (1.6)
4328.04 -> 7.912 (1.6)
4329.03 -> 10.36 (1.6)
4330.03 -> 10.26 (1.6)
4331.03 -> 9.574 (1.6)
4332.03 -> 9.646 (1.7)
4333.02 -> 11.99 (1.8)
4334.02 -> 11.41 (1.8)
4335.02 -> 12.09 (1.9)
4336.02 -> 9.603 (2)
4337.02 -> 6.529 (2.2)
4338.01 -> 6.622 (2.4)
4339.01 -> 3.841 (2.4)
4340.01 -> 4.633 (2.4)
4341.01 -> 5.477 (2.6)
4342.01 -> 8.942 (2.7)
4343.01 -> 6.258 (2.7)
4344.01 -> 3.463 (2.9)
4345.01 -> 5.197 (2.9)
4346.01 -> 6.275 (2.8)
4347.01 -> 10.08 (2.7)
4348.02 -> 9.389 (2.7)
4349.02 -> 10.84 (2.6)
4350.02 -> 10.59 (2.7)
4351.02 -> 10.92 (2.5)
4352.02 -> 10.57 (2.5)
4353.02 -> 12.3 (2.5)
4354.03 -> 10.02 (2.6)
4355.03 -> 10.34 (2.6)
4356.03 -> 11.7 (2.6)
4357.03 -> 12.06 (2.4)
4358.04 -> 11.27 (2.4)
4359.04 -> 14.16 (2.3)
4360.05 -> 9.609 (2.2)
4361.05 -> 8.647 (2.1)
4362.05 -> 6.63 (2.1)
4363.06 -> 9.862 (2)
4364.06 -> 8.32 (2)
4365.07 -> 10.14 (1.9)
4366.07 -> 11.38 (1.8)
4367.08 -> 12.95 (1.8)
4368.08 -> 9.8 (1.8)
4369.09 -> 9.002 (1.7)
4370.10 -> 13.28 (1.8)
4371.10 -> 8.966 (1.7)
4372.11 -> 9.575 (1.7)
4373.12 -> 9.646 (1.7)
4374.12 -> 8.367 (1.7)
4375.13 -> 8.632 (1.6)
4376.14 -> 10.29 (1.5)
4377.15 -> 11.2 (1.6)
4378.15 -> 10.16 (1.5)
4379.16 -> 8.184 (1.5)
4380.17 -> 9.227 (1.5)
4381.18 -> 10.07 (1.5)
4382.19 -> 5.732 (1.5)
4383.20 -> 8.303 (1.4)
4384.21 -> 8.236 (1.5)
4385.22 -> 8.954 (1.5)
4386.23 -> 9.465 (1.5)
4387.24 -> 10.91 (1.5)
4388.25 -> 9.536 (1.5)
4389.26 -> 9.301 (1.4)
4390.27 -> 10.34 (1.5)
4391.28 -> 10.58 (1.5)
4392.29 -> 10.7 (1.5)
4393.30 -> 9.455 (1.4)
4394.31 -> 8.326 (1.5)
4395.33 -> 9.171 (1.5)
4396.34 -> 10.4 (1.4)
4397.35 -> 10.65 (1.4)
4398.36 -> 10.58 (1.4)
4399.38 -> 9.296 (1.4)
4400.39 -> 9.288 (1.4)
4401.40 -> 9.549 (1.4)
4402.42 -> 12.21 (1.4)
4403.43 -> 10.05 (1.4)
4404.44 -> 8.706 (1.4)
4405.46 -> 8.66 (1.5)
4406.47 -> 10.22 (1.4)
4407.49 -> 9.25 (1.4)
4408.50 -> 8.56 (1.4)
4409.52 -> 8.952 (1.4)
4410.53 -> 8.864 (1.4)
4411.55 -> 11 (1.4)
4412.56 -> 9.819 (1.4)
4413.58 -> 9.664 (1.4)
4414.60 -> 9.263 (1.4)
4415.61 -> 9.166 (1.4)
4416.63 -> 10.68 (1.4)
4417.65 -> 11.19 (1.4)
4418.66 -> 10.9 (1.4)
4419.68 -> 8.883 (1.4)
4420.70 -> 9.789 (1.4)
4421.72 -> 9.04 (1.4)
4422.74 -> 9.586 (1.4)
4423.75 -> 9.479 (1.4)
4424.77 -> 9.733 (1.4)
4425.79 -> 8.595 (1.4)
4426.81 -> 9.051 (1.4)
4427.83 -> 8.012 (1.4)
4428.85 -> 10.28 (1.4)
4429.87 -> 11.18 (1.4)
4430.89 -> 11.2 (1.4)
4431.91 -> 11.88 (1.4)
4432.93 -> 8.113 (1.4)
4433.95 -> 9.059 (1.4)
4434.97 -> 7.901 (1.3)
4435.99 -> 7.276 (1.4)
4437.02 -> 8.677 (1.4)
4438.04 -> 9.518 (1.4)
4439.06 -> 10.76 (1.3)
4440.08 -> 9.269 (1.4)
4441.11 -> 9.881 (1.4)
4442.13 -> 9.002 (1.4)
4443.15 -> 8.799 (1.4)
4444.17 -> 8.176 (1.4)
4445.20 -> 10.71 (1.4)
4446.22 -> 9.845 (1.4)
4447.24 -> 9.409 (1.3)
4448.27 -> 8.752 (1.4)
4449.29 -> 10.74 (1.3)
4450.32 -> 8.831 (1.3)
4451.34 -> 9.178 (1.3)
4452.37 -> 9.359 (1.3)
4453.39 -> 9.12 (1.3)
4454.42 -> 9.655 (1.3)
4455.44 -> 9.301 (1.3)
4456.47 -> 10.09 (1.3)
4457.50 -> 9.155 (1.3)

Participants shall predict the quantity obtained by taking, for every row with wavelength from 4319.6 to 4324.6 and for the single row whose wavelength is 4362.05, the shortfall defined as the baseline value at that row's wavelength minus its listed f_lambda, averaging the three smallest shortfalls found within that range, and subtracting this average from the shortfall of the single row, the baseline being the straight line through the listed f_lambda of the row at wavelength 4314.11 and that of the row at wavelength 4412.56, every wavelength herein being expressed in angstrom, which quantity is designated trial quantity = 4.8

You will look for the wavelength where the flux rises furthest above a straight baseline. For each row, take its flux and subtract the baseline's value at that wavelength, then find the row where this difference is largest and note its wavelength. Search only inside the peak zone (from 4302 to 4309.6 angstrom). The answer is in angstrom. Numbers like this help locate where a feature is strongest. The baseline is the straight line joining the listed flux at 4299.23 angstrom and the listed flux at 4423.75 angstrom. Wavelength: 4308.15 angstrom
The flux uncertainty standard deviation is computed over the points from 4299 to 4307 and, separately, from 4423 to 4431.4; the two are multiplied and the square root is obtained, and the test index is 0.000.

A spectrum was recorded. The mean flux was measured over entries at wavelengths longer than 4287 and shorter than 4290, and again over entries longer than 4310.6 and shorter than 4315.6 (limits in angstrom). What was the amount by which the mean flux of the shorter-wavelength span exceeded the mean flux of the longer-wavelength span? -0.9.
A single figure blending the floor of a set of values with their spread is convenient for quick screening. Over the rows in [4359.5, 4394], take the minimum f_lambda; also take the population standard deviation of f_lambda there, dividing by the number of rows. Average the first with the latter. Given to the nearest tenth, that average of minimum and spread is 3.6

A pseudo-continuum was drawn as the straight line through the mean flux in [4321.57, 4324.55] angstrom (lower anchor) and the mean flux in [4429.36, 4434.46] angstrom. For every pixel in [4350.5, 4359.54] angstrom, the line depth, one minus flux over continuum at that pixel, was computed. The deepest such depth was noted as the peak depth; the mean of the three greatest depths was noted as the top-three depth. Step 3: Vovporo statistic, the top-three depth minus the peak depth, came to -0.03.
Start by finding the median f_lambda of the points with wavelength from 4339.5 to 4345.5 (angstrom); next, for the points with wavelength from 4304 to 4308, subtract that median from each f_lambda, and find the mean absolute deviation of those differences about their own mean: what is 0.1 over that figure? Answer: 0.103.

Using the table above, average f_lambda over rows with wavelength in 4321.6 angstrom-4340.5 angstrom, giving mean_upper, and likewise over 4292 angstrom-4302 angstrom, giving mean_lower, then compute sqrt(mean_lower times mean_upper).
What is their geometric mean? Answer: 8.9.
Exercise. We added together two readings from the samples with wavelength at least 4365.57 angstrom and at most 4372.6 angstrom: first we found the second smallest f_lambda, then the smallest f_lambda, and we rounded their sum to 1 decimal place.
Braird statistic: 18.0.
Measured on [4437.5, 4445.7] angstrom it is 17.0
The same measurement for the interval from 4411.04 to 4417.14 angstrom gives 18.4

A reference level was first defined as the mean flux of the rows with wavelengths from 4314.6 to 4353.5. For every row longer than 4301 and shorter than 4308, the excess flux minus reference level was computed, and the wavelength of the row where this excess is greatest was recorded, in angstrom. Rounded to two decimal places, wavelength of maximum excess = 4301.21 angstrom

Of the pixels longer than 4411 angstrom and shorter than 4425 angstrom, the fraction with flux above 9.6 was 0.571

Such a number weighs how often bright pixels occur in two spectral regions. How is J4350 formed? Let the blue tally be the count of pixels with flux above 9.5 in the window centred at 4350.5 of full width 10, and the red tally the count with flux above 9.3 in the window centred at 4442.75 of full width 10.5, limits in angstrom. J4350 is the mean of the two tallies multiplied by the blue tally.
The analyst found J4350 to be 56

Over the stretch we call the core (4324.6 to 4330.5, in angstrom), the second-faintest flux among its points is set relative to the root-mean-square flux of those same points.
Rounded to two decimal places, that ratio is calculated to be 0.89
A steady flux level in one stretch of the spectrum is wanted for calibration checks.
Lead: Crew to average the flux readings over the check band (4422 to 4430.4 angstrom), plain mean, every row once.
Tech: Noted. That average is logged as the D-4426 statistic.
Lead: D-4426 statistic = 9.5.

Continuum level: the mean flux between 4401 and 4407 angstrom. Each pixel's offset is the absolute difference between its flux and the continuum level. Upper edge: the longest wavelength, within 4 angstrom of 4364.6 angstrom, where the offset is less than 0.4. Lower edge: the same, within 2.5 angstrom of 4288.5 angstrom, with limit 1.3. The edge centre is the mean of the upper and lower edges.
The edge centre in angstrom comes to 4328.2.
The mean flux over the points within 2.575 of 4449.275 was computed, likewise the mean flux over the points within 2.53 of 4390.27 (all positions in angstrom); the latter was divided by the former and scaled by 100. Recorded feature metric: 108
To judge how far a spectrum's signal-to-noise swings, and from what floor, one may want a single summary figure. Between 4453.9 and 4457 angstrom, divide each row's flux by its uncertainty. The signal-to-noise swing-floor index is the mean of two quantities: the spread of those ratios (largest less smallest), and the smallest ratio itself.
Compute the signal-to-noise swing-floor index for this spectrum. 3.9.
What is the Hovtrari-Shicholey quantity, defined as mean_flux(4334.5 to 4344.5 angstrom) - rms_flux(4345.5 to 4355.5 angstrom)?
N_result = -3.5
